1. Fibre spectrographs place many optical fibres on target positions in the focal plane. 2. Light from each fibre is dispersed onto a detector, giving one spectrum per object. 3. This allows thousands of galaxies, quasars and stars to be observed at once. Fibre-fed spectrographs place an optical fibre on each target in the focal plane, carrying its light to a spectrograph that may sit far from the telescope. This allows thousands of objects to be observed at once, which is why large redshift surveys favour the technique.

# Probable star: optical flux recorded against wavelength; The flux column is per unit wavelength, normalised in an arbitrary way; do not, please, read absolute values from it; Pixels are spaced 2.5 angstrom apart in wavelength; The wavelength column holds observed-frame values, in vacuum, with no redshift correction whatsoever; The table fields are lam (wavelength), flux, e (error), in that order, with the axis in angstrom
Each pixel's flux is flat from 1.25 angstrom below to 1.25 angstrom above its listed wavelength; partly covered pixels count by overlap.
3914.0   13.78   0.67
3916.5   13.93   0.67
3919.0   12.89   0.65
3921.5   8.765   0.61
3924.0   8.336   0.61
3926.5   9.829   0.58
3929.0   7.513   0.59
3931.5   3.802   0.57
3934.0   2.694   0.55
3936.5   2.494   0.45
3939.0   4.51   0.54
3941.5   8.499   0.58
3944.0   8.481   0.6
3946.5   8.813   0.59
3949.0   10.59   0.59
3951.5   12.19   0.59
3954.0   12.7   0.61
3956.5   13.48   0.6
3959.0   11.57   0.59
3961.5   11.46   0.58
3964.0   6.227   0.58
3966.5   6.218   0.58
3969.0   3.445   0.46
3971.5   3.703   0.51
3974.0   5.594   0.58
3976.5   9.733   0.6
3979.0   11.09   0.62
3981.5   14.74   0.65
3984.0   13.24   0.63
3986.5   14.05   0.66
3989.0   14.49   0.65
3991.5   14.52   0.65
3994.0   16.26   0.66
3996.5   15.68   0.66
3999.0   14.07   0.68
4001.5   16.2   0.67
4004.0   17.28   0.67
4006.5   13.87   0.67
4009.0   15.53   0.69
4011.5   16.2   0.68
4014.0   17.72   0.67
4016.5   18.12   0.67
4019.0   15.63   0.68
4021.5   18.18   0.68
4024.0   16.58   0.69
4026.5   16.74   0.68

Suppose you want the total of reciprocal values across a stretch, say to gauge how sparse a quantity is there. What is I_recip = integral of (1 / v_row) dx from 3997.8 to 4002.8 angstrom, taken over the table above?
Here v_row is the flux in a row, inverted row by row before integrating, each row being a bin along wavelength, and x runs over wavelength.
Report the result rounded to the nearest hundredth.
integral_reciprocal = 0.33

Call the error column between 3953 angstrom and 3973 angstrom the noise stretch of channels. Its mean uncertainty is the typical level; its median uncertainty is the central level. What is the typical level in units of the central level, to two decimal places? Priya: 0.97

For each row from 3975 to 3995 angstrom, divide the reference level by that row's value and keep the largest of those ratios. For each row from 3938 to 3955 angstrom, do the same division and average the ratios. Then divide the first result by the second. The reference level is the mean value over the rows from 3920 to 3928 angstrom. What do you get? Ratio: 0.9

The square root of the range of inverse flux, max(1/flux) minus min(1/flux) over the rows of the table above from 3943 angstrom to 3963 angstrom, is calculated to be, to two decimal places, 0.21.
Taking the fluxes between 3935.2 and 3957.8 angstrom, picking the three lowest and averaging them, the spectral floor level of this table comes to 5.2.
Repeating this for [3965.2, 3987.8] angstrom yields 4.2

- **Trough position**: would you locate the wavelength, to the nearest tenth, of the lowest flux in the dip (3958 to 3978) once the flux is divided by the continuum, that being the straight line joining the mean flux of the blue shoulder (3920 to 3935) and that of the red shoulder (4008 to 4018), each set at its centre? 3969.0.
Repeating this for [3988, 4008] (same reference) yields 4006.5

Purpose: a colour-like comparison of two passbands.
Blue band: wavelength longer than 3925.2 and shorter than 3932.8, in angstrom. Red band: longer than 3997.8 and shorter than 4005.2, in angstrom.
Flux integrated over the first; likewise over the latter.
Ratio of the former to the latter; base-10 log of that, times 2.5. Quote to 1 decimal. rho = -0.9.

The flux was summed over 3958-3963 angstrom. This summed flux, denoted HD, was 23.0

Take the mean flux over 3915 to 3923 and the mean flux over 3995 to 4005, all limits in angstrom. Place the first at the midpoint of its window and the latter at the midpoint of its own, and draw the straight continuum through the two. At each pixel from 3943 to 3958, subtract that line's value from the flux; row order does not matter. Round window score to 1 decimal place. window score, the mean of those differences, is -2.3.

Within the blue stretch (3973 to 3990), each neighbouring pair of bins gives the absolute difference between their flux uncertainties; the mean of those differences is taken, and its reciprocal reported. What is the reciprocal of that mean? 46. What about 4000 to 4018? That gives 150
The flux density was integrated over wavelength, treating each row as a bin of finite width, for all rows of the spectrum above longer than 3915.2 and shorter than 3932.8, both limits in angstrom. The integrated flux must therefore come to 163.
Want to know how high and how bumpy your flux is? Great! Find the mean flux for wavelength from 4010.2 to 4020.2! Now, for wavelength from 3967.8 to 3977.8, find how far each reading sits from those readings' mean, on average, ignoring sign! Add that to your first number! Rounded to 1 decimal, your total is 19.0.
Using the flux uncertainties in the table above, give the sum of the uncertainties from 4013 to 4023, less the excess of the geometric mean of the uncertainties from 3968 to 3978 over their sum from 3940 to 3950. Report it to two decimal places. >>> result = 4.53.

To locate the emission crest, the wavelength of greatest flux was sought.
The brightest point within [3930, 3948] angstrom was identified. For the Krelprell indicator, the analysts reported 3946.5 angstrom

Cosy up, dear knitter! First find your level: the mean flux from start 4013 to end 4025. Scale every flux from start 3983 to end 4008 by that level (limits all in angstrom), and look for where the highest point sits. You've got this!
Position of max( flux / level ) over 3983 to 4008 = 4004.0 angstrom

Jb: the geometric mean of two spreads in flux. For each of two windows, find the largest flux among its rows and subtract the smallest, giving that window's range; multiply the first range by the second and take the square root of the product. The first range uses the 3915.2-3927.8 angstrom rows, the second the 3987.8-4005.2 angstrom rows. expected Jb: 4.2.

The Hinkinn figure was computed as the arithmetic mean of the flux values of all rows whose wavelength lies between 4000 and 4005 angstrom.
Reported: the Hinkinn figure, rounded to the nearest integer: 17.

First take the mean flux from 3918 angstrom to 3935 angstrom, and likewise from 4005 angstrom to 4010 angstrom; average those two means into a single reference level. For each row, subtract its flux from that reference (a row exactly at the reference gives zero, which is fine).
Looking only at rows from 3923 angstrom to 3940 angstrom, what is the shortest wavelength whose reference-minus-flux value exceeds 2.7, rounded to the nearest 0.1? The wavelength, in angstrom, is 3924.0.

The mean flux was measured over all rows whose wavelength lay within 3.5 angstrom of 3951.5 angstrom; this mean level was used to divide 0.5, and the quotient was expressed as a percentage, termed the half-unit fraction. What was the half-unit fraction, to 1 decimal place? 4.2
